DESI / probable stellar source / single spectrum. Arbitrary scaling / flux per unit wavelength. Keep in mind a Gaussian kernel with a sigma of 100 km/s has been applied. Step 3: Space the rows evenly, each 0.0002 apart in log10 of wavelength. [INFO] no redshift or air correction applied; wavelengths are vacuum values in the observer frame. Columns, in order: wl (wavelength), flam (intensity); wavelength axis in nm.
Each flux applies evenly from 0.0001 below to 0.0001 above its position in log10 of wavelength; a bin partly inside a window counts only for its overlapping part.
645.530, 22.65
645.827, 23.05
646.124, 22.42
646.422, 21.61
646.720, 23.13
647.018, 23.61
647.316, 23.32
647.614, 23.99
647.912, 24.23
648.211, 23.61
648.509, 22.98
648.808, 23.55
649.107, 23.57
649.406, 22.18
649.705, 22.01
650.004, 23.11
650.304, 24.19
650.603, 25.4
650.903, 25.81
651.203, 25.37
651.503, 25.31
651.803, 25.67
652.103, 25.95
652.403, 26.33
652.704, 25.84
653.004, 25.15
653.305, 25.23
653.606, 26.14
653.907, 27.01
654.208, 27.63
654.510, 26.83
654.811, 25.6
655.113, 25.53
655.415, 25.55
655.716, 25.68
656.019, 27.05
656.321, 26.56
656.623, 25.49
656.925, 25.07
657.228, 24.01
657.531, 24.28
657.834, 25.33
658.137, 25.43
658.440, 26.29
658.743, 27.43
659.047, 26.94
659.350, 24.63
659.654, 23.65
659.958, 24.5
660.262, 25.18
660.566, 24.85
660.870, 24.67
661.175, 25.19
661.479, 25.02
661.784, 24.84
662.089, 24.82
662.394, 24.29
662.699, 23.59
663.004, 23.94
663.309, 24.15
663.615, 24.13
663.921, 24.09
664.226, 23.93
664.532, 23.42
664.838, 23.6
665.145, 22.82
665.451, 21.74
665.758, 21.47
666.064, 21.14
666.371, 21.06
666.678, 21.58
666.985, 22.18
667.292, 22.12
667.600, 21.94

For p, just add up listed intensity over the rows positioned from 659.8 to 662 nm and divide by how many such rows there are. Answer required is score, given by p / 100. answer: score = 0.249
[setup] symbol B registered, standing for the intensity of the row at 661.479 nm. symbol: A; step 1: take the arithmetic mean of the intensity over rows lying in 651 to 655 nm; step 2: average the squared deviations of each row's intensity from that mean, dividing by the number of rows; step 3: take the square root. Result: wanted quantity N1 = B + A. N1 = 25.8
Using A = 0.73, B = 25.02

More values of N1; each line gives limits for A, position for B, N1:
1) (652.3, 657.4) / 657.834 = 26.2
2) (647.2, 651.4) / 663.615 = 25.2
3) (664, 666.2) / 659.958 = 25.5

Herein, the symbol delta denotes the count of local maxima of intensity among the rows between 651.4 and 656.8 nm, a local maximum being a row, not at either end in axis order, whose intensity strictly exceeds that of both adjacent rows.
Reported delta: 3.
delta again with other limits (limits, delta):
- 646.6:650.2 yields 3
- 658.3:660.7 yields 2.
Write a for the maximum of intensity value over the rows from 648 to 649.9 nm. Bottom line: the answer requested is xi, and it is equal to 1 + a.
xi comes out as 24.6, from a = 23.61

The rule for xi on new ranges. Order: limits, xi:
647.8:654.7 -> 28.6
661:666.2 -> 26.2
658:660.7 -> 28.4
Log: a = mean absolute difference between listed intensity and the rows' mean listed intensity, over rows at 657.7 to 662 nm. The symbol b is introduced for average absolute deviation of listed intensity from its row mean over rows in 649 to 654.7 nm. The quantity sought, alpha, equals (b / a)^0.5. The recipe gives 1.27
